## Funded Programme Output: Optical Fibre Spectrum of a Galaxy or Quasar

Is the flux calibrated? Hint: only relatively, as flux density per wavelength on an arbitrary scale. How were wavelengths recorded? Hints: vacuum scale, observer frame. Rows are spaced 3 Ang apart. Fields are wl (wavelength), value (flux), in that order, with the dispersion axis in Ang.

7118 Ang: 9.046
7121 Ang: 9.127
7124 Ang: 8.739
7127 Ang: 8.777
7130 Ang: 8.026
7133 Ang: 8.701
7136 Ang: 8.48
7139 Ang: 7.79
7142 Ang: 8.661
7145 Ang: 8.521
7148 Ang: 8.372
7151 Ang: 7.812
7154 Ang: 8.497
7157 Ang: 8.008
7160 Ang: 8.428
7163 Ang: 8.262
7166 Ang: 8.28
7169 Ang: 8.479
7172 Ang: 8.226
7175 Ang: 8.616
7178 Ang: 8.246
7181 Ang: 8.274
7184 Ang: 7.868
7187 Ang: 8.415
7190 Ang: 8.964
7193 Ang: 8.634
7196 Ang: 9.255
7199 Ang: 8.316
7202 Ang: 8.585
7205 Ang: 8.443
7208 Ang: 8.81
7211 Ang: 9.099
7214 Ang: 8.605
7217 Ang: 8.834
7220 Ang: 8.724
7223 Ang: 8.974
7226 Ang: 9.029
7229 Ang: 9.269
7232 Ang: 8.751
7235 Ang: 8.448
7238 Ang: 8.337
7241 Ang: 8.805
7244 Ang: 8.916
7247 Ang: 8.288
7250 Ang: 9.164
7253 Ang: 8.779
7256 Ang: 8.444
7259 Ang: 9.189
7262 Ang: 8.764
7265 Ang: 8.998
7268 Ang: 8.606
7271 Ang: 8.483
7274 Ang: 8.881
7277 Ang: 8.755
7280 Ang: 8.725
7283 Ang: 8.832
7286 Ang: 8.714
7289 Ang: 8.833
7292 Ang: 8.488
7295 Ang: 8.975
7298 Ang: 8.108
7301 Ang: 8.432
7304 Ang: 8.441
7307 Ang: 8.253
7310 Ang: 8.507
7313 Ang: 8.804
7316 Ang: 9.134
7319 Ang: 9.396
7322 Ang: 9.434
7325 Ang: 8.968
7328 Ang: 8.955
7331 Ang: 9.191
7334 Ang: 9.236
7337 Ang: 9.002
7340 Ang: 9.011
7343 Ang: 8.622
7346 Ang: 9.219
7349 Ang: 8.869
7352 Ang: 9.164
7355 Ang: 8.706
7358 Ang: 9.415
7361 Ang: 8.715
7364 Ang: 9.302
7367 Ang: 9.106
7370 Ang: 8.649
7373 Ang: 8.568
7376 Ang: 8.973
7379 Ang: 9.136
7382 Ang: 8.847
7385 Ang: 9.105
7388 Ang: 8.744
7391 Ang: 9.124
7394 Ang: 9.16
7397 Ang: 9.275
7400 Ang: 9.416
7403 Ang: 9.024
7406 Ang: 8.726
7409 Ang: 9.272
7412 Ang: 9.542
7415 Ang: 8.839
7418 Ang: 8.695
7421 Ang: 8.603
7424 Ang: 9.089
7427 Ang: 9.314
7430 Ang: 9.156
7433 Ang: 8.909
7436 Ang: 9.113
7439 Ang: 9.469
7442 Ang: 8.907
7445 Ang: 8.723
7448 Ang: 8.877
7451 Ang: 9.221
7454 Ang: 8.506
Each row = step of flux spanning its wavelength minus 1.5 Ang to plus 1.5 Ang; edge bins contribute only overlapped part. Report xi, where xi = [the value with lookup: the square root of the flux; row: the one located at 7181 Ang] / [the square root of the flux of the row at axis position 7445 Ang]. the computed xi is 0.97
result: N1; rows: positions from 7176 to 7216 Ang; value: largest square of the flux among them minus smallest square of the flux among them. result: 23.7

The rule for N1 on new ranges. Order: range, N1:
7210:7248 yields 17.2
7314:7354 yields 14.7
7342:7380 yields 15.2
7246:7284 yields 15.7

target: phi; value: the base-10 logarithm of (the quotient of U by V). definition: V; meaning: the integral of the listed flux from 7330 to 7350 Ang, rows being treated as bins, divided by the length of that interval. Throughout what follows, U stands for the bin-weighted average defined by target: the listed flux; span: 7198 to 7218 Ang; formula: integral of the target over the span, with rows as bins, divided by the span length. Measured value -0.017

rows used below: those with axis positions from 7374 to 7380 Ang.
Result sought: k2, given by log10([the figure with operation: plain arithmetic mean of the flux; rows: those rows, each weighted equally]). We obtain 0.957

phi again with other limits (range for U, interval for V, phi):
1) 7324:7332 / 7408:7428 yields 0.000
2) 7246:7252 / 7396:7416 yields -0.019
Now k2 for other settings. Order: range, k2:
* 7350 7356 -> 0.951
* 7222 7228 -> 0.954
